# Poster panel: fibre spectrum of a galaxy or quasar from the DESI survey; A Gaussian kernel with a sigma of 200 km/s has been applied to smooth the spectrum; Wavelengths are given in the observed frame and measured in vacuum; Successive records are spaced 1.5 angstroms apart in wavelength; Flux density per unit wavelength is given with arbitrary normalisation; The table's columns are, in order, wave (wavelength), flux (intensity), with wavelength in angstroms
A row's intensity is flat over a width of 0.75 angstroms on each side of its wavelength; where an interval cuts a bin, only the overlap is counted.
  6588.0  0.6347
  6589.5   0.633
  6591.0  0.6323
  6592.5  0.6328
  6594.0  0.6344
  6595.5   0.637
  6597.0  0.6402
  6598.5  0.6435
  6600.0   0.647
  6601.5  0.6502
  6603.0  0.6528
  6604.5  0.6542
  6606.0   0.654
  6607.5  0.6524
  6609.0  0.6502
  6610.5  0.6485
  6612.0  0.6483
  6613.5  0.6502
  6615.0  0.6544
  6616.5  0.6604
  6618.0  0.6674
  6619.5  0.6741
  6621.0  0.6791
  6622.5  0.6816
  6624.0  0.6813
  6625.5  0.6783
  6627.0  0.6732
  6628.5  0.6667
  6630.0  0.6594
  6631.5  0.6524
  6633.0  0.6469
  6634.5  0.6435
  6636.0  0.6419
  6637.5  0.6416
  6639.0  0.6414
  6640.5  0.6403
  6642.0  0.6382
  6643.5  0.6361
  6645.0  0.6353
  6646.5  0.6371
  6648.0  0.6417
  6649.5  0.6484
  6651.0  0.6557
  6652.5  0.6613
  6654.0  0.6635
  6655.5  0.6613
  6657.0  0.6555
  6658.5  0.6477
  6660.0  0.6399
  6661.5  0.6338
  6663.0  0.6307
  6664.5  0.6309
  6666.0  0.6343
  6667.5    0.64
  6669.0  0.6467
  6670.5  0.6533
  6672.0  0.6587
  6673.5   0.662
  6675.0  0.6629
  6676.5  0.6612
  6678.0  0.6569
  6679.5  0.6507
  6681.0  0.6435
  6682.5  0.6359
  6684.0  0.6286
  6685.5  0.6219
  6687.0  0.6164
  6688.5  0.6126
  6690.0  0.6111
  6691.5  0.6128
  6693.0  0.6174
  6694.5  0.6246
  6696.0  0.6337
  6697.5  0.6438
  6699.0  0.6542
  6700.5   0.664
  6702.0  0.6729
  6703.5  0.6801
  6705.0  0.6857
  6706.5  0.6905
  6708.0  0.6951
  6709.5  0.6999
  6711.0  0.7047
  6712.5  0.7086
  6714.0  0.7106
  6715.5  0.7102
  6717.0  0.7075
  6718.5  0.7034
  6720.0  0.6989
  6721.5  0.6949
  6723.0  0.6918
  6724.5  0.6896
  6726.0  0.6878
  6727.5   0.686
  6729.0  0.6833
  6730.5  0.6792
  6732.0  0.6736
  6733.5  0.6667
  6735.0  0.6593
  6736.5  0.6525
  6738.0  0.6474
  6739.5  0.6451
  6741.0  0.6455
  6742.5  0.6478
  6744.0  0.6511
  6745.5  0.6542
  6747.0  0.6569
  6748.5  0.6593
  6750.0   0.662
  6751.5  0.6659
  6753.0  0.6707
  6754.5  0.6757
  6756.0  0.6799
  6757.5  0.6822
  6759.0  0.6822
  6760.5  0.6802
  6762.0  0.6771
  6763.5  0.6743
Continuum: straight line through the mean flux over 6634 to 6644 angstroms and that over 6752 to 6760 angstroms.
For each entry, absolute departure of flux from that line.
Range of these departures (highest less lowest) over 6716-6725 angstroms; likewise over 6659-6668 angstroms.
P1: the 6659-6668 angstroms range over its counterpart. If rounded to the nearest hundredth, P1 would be 0.51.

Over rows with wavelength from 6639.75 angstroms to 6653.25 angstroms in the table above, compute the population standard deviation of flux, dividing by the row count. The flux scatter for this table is 0.0088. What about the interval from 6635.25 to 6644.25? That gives 0.0021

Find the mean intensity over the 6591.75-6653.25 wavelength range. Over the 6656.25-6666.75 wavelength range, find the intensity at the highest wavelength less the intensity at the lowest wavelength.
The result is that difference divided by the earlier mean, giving -0.033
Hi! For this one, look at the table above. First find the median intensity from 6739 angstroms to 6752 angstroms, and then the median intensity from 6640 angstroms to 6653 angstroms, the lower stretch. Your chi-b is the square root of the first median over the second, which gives 1.011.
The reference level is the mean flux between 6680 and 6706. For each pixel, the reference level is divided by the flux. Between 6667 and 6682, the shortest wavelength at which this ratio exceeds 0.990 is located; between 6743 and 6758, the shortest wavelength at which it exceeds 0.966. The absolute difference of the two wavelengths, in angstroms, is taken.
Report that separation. 76.5 angstroms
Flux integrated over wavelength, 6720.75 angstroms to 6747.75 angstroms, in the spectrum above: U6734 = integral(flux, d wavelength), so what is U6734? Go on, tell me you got 18.0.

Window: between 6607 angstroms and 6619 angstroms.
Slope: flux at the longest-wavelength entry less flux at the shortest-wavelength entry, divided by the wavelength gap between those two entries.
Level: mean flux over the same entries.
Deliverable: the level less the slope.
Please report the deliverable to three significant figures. 0.653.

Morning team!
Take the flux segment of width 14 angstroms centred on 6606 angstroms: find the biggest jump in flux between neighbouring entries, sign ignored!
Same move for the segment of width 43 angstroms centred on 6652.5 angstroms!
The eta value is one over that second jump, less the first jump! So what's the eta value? 128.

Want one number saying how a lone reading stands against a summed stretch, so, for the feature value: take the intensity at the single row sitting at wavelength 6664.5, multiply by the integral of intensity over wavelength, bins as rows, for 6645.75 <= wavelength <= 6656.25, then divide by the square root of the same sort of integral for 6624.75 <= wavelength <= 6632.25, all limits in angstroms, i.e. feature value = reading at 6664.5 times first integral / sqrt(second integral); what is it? 1.93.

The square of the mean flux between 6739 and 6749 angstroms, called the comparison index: 0.424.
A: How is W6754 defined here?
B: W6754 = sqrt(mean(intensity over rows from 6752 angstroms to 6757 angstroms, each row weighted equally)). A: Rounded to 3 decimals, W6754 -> 0.822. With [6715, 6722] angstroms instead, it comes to 0.838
